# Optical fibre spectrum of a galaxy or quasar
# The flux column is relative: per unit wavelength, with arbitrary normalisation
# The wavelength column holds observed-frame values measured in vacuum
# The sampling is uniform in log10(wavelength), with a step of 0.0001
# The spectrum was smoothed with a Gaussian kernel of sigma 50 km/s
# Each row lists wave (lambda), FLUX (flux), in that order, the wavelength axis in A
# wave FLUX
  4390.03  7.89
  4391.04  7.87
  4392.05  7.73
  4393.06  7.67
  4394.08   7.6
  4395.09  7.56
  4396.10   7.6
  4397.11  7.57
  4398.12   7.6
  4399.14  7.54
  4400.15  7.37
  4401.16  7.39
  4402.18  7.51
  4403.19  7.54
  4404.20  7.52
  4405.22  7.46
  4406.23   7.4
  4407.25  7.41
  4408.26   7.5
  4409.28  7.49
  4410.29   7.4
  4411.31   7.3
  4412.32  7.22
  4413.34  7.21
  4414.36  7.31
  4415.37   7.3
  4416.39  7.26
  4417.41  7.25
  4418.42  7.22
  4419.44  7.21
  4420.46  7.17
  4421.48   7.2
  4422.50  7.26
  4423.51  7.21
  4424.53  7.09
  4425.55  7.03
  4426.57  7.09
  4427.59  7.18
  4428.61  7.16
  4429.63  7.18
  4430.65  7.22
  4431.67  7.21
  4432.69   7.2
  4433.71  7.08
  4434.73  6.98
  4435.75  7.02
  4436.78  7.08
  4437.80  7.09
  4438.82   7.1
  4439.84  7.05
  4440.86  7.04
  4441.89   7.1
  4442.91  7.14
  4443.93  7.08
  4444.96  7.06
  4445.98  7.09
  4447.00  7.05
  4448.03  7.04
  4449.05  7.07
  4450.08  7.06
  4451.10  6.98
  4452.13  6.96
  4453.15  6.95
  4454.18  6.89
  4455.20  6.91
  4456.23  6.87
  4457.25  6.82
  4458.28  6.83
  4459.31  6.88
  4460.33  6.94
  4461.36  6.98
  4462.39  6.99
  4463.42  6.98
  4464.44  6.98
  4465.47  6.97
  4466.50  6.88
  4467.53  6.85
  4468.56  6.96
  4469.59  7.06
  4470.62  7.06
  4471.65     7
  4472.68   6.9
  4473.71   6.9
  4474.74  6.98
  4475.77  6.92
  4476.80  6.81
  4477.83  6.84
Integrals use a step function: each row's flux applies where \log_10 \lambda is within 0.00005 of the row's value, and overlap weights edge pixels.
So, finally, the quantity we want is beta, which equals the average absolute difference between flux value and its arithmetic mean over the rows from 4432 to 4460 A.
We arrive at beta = 0.08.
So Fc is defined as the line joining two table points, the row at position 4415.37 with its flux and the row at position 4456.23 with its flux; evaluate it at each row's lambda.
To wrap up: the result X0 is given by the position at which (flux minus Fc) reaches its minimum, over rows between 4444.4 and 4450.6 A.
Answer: 4444.96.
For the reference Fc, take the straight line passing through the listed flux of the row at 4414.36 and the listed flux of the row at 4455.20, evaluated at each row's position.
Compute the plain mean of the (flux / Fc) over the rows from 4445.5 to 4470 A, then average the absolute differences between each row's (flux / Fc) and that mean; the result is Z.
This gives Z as 0.010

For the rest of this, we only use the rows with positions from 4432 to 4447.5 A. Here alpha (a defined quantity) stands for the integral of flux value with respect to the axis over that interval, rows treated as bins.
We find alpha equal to 110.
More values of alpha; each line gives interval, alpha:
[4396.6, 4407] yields 78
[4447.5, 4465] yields 122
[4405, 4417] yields 88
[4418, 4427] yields 64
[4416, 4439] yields 164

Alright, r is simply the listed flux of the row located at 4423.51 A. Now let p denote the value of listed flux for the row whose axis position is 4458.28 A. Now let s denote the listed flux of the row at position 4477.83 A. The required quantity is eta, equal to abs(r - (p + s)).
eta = 6.5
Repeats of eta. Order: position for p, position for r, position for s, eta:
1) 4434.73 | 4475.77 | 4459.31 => 6.9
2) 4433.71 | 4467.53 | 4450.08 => 7.3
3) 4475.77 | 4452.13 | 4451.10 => 6.9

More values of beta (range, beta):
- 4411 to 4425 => 0.04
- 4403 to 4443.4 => 0.11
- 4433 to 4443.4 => 0.04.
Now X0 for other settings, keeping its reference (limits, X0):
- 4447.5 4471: 4457.25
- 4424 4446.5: 4425.55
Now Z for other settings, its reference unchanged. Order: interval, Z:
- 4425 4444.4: 0.008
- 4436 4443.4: 0.005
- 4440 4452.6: 0.004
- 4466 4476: 0.010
